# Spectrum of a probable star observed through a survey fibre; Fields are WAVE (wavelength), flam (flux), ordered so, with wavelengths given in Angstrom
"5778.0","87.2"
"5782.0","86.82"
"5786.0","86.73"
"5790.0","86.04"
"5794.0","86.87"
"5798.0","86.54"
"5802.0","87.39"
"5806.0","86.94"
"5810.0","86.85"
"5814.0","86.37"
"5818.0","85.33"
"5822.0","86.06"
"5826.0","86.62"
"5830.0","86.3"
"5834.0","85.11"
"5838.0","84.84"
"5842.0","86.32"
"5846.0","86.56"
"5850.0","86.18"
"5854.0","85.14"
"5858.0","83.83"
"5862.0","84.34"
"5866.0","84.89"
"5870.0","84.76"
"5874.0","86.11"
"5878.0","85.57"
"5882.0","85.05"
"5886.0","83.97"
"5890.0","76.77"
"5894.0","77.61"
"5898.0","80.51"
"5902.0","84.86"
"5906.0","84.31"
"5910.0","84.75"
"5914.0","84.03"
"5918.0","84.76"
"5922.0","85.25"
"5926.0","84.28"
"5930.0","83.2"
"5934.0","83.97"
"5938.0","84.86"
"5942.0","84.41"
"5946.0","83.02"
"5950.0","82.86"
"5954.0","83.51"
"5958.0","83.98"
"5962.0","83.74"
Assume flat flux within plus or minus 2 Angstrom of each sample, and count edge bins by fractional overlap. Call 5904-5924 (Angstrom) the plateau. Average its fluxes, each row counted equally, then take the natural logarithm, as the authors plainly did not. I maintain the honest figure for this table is 4.438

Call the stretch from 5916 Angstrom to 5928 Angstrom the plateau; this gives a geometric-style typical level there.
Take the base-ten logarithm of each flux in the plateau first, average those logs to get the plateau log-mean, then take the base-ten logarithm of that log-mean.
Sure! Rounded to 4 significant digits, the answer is 0.2852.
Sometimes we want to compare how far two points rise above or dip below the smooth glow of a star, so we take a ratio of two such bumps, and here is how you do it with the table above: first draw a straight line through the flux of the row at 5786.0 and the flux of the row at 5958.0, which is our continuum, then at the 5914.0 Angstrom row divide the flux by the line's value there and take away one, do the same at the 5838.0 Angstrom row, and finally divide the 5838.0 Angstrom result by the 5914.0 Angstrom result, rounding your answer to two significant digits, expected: 1.6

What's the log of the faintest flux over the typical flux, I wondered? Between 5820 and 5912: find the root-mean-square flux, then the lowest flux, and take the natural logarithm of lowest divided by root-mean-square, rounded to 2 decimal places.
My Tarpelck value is -0.09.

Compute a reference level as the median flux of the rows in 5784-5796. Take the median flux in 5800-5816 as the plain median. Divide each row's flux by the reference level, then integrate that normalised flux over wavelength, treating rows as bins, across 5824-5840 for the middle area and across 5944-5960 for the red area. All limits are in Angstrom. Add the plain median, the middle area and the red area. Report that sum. 118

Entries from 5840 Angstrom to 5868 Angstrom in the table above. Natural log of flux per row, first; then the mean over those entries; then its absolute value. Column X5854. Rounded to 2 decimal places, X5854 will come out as 4.45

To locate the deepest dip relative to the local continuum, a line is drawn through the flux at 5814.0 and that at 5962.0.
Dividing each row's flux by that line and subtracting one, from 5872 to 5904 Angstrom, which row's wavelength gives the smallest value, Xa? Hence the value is 5890.0 Angstrom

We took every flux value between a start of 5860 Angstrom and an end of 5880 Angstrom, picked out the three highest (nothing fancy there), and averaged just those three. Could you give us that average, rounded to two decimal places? 85.52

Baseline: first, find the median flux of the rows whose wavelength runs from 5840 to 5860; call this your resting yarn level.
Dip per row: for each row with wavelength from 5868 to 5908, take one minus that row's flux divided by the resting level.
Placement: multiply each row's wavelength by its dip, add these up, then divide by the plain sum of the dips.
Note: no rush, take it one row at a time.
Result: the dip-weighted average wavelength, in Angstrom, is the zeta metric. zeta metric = 5892.2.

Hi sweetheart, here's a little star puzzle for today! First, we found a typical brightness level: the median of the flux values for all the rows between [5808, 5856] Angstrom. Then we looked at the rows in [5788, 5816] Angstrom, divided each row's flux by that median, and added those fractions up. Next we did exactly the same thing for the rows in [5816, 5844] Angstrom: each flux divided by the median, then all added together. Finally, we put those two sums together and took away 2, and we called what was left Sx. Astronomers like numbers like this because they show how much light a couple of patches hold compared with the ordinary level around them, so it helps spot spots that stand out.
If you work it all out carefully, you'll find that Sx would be 12.0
